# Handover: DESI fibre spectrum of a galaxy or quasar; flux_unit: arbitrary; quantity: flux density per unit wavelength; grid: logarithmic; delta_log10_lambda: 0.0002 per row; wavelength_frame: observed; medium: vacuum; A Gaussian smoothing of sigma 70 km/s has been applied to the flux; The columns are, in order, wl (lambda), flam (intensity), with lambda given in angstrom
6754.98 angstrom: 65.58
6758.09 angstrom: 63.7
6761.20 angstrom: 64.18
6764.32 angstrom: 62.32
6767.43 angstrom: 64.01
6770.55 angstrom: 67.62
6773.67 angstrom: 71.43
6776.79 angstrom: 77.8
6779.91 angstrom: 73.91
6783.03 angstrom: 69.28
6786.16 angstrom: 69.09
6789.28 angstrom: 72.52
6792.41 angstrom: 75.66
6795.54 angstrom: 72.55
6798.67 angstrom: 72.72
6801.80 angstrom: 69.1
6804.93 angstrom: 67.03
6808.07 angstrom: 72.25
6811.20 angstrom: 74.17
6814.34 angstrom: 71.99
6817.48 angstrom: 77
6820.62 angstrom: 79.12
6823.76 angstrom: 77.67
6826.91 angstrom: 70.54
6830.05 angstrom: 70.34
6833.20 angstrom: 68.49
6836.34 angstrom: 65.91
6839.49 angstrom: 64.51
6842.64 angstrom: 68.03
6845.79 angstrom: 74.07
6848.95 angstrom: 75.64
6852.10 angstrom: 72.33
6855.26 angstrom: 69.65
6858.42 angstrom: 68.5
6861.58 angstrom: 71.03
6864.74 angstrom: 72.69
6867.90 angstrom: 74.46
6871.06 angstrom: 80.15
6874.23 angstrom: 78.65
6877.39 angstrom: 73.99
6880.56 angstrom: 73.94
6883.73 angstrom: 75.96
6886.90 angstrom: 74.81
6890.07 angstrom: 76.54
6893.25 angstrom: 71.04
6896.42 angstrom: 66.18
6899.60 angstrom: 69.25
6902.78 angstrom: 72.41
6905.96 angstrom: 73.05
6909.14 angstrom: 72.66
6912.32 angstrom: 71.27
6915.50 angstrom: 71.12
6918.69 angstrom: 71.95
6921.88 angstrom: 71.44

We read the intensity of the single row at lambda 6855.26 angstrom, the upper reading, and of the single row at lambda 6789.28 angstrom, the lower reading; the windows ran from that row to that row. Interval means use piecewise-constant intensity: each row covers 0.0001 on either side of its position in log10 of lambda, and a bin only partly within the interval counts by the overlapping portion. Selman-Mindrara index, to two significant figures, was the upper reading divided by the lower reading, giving 0.96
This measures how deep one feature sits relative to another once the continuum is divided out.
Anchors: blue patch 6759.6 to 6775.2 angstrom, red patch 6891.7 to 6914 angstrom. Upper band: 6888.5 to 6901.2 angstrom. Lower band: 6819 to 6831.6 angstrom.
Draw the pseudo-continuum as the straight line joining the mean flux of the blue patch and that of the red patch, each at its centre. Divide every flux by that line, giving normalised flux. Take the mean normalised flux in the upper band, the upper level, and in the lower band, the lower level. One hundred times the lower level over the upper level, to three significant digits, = 109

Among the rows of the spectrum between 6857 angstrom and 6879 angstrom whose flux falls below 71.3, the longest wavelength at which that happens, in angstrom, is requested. 6861.58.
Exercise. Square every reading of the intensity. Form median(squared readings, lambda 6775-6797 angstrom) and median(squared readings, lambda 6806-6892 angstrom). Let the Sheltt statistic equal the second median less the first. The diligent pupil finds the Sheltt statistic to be 204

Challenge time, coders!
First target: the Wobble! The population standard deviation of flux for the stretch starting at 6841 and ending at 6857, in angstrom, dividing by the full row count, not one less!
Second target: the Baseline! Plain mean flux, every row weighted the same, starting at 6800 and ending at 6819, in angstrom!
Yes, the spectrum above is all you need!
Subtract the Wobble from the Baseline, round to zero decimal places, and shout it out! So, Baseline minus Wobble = 69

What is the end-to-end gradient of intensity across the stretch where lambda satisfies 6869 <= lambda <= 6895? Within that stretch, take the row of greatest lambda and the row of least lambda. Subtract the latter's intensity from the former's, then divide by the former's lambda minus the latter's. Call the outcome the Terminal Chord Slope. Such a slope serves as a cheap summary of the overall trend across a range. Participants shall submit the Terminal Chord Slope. -0.41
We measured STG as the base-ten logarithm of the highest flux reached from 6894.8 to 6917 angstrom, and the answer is 1.86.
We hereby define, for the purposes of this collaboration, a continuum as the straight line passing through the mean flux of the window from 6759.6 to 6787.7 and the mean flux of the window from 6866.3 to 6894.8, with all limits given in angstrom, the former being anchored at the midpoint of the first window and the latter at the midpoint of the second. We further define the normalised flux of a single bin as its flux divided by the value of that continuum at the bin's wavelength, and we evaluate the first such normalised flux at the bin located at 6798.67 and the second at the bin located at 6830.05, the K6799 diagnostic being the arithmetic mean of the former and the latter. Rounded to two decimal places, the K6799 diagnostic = 1.00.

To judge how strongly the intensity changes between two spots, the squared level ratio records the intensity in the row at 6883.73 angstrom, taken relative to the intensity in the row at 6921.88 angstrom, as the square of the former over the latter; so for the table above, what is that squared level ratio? 1.13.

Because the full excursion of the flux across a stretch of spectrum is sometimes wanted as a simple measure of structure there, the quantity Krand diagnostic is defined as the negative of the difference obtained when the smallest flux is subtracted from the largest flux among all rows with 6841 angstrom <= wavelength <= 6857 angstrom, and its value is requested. -8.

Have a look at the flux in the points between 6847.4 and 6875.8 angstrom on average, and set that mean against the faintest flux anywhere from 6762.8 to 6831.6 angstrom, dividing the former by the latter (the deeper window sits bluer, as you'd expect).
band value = 1.18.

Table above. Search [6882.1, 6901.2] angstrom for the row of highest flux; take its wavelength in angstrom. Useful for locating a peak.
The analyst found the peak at 6890.07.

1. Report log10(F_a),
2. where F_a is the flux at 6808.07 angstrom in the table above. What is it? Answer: 1.86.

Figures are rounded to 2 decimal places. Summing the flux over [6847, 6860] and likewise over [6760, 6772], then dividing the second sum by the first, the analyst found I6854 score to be 0.90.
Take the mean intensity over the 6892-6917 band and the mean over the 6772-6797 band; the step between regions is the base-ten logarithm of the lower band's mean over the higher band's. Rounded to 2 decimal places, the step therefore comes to 0.01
